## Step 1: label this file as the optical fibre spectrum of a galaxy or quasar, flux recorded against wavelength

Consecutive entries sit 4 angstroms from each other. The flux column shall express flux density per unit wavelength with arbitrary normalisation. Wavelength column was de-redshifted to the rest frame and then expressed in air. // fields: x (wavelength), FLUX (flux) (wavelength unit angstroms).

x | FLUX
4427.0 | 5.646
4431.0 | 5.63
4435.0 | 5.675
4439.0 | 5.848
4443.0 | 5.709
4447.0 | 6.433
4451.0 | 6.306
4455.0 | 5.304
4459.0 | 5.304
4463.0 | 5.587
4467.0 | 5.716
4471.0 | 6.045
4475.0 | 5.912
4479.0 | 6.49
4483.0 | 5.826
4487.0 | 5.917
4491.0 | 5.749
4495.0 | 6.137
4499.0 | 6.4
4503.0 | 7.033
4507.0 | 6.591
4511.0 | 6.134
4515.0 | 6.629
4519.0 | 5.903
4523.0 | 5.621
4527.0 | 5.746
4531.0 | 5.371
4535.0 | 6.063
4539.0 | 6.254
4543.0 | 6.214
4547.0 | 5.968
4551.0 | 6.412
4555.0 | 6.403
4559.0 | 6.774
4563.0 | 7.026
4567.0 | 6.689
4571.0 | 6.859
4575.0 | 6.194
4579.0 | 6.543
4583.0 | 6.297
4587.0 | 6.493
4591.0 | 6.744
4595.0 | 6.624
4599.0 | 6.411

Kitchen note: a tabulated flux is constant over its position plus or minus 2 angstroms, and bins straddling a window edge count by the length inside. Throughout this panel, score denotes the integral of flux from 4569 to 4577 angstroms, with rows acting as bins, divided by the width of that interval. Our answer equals 6.5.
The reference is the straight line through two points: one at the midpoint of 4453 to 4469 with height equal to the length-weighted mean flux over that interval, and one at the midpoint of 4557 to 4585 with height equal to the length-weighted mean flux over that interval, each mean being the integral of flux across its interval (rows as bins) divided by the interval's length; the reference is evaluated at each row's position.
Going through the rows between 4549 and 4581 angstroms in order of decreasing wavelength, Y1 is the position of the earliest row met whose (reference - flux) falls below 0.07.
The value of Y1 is 4571.0 angstroms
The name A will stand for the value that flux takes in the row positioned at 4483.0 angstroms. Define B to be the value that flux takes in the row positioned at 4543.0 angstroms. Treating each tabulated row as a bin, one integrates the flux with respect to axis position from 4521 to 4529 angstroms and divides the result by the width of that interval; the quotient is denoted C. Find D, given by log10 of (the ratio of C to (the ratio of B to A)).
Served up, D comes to 0.73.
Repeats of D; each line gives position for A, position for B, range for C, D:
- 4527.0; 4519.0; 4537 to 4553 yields 0.78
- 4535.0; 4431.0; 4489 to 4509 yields 0.84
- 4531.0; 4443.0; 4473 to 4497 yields 0.75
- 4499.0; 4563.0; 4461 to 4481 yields 0.73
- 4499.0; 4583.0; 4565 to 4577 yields 0.83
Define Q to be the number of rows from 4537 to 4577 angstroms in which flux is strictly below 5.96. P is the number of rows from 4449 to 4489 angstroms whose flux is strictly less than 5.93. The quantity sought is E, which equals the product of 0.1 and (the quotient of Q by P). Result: 0.00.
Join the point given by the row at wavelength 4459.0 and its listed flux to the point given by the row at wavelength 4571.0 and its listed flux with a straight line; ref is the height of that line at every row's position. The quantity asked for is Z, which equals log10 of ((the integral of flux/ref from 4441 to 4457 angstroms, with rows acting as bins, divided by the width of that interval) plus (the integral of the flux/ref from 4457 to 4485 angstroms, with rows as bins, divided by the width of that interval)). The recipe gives 0.346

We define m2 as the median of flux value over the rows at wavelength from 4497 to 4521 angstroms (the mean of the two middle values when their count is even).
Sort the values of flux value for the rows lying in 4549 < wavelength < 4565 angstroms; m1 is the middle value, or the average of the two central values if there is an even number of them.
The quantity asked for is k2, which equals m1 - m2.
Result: 0.1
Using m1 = 6.6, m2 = 6.50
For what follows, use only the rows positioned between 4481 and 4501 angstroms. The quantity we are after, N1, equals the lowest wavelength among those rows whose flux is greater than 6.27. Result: 4499.0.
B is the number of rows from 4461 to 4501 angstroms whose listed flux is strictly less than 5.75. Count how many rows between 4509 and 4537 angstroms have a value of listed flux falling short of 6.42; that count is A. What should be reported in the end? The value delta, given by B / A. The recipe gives 0.5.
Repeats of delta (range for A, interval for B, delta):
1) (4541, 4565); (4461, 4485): 0.5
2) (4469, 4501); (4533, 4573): 0.0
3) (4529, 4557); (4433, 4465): 0.7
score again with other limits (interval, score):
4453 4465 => 5.4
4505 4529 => 6.1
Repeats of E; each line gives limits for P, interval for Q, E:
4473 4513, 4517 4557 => 0.10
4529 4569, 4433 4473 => 0.70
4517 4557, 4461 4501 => 0.15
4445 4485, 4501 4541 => 0.07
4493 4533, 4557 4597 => 0.00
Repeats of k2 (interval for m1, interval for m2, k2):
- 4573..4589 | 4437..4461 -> 0.6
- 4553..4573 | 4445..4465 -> 1.2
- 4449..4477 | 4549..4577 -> -1.0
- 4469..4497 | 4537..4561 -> -0.4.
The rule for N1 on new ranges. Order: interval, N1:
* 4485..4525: 4499.0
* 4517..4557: 4551.0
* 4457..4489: 4479.0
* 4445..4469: 4447.0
